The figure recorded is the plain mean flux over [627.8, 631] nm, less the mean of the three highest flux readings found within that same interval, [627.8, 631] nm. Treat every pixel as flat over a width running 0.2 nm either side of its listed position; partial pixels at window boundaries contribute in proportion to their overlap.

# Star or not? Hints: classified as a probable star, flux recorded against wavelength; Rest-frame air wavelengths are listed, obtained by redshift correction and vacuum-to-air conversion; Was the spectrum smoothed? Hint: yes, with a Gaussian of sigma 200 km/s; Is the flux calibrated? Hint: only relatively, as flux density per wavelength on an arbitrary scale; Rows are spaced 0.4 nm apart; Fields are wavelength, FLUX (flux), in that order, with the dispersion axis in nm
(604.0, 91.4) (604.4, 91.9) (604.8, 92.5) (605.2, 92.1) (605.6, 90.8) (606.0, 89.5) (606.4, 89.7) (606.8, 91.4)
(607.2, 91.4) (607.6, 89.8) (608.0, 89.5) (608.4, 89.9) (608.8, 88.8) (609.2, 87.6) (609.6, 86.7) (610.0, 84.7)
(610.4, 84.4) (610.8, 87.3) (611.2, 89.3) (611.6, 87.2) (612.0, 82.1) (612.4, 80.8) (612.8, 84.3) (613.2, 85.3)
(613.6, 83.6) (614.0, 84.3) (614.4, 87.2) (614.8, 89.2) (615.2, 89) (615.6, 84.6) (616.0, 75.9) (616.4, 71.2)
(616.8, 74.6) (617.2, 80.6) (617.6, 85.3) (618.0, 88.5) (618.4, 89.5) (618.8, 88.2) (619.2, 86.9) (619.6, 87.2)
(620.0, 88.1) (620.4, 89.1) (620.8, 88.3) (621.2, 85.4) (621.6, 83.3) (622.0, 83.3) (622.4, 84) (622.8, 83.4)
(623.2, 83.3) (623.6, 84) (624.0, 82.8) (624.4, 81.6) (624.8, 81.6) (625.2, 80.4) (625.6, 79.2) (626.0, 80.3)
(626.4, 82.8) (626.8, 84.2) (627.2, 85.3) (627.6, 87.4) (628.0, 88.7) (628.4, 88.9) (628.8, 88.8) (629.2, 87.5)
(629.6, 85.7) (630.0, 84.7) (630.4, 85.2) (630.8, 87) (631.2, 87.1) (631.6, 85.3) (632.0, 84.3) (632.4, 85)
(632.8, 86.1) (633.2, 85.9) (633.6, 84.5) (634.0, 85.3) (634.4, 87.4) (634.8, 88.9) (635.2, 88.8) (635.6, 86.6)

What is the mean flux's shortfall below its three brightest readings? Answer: -1.7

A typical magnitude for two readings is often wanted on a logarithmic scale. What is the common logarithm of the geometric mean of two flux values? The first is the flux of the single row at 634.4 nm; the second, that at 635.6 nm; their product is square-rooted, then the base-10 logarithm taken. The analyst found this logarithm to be 1.94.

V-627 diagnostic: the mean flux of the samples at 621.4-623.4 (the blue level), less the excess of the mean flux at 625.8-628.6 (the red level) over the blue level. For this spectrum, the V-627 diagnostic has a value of 82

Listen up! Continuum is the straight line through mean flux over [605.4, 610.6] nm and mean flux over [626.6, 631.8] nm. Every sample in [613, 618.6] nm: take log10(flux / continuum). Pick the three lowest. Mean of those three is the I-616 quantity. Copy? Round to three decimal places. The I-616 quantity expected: -0.076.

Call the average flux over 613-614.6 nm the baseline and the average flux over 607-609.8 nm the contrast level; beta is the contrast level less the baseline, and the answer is 4.0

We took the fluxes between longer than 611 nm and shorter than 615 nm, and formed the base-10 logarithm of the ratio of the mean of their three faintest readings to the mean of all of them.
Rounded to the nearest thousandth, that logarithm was -0.016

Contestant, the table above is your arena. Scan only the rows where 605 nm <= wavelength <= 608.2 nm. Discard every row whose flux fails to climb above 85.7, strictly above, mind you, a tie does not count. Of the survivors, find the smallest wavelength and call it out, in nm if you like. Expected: 605.2 nm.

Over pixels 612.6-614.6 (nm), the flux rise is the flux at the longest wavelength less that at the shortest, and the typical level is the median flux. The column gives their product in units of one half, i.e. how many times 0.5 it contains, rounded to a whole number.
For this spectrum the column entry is 489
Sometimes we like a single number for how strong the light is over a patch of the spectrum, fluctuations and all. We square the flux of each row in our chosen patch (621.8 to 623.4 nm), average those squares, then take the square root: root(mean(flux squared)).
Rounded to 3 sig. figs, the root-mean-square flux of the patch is 83.5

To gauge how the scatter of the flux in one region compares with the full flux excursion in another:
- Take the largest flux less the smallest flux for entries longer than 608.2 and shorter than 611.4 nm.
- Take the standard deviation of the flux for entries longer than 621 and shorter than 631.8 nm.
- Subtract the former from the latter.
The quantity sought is -2.9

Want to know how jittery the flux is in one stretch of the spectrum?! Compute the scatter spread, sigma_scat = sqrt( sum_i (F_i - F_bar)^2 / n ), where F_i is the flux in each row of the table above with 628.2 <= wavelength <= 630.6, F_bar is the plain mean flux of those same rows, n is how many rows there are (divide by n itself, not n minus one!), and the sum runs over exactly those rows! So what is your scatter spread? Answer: 1.7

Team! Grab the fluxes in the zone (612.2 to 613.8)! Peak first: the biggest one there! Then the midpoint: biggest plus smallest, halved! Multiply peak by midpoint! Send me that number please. 7084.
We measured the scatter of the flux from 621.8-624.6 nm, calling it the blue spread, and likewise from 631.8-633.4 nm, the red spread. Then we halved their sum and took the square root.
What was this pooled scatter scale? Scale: 0.9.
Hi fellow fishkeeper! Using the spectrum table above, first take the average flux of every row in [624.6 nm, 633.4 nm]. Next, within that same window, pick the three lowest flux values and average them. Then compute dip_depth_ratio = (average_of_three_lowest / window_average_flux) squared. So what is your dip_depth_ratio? 0.884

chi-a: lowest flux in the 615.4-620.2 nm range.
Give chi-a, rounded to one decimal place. 71.2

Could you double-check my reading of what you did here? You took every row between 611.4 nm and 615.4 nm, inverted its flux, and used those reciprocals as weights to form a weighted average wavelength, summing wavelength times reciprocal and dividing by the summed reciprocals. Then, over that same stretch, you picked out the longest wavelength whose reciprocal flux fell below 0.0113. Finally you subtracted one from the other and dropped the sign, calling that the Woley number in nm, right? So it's 1.82 nm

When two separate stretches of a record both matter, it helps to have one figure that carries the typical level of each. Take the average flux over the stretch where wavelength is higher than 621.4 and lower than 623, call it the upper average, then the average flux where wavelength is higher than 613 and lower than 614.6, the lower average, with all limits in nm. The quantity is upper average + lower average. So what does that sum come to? 169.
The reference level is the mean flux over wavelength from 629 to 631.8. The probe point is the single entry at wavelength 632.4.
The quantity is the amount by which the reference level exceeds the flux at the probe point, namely 1.1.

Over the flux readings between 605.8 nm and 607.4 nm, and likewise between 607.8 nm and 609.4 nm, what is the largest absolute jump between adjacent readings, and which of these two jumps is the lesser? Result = 1.20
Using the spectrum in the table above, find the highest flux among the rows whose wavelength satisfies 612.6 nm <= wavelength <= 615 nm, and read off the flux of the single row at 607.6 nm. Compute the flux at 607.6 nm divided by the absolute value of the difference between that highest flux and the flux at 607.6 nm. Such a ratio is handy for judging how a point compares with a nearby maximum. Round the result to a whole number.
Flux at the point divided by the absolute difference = 150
